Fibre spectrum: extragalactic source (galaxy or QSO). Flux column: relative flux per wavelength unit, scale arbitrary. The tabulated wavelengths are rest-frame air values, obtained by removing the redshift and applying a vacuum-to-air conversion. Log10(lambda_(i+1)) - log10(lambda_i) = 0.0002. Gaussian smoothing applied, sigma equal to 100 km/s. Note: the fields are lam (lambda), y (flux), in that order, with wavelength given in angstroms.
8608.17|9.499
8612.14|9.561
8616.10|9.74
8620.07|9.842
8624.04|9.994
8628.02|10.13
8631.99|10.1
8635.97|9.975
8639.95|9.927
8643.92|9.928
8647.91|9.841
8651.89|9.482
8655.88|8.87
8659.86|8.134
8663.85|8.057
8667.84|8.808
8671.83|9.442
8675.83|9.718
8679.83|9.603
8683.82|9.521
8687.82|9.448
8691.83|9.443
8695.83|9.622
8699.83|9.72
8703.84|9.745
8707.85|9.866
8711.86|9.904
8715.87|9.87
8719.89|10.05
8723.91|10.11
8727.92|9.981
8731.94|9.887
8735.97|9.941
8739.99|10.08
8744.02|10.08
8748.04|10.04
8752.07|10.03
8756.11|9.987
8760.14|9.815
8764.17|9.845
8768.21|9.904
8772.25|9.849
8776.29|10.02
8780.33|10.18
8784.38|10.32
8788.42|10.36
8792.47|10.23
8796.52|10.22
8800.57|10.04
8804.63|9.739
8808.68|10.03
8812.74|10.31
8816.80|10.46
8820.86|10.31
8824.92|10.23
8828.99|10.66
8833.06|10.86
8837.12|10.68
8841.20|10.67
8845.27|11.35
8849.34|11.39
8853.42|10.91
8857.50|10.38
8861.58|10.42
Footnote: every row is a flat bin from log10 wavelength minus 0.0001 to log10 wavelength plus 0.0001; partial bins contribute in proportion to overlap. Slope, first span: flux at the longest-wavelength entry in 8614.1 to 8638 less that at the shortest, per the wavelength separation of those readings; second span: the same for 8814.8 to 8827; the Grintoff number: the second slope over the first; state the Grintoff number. -2.4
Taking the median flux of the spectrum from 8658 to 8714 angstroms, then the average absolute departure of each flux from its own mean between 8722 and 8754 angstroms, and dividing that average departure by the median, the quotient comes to 0.0065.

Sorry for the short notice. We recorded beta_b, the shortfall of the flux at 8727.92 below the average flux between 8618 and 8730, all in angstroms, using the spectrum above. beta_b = -0.4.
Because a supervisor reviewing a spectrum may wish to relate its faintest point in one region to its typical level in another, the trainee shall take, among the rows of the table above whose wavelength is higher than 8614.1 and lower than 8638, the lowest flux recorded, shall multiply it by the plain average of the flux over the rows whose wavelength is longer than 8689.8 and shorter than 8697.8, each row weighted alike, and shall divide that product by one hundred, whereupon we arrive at 0.93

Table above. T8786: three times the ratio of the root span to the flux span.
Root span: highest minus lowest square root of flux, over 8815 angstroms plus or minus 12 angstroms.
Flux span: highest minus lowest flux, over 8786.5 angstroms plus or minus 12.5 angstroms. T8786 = 1.0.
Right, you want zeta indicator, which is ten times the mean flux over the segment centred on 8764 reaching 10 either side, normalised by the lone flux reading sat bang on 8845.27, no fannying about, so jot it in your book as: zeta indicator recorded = 8.70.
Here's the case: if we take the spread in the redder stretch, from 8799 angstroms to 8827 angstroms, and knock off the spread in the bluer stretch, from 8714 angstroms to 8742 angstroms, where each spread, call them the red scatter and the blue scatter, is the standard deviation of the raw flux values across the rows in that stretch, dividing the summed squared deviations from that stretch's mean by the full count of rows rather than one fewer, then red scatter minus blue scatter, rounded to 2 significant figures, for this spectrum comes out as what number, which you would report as 0.14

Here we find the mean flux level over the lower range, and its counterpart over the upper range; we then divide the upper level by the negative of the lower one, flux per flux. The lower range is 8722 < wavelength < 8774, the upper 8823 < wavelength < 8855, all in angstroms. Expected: -1.09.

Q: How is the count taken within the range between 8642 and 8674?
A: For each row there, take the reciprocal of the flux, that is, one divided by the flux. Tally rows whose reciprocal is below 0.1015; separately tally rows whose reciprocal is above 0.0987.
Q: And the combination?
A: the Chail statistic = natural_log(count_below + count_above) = 2.2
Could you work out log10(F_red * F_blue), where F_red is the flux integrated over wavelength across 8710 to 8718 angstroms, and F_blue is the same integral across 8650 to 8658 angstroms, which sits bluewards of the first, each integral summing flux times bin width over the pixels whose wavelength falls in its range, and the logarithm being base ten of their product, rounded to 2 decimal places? 3.76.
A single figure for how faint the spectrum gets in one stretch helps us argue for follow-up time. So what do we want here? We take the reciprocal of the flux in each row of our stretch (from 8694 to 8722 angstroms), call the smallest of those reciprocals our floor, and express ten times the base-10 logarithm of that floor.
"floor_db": -10.0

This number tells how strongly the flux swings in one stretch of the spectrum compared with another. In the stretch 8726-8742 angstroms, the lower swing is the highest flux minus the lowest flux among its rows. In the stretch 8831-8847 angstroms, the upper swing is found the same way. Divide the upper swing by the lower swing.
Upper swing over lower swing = 3.5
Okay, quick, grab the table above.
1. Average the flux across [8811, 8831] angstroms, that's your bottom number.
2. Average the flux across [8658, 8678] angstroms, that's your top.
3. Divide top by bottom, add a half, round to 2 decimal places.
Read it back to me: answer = 1.35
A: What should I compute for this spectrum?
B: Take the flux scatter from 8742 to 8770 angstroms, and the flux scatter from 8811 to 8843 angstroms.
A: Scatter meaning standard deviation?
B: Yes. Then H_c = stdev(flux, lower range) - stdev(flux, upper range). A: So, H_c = -0.12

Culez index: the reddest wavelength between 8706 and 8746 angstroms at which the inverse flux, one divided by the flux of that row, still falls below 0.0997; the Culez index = 8744.02 angstroms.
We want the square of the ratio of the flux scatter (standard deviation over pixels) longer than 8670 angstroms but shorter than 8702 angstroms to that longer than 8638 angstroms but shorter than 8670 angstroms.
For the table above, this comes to 0.02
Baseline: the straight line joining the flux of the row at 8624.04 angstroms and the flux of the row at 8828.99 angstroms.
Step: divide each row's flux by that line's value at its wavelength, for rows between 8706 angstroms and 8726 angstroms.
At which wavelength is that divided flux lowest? 8715.87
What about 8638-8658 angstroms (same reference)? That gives 8655.88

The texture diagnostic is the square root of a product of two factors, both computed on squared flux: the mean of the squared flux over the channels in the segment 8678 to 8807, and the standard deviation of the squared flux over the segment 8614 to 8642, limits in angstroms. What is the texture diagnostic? 16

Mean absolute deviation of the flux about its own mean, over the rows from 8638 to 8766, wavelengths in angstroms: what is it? 0.36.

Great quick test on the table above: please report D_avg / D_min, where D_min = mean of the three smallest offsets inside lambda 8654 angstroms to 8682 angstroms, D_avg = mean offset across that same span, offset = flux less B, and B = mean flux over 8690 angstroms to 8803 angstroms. 0.62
